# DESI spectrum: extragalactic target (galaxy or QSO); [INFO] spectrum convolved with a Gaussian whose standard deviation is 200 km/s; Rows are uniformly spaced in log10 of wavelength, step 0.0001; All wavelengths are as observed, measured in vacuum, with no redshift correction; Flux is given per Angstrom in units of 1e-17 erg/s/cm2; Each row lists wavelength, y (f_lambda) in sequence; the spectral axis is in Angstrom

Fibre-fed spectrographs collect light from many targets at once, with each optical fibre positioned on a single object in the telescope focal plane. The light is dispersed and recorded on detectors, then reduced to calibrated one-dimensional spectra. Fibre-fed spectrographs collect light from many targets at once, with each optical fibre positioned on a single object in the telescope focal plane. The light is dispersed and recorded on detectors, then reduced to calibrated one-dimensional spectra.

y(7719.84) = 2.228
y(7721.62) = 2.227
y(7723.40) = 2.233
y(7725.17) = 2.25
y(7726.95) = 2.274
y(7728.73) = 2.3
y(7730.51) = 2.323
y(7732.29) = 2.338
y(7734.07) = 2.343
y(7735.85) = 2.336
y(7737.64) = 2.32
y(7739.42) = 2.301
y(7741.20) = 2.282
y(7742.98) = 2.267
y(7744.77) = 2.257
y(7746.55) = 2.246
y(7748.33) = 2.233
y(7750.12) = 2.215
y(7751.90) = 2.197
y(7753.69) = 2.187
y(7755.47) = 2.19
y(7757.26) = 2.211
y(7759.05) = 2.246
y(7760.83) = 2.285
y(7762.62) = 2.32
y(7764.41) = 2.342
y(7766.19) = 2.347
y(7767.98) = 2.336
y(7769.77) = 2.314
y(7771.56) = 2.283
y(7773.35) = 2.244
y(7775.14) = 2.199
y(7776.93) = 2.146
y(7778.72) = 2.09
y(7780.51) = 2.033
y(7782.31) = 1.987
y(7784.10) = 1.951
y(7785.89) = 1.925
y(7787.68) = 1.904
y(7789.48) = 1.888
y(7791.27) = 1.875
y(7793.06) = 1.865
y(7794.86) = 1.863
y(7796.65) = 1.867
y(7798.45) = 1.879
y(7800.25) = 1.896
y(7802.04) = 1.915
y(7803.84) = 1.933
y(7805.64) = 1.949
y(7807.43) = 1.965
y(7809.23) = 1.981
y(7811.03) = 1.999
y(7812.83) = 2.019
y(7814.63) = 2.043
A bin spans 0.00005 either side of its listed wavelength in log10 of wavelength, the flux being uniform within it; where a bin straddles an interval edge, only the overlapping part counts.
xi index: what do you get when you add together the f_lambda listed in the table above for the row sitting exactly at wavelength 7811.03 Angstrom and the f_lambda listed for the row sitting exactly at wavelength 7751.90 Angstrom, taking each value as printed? 4.20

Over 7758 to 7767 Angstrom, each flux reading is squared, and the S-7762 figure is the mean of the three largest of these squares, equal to 5.46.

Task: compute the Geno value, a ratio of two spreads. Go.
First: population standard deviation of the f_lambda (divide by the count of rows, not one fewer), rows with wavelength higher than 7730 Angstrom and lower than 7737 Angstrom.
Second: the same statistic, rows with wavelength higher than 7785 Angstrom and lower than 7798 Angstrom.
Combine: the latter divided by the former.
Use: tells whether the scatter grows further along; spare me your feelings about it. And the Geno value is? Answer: 2.9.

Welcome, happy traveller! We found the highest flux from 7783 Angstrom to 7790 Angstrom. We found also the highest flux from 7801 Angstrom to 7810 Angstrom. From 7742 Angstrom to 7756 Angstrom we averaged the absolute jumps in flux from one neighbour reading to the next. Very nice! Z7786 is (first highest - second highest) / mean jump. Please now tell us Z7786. -2.5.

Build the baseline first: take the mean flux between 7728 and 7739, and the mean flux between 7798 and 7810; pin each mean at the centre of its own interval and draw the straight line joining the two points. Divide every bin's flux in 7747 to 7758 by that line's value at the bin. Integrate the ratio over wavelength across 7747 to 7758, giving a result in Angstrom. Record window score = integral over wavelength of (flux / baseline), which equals 11 Angstrom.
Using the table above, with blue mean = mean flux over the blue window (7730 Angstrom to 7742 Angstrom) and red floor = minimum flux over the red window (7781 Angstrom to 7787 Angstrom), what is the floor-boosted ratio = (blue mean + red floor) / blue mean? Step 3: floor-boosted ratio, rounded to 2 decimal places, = 1.83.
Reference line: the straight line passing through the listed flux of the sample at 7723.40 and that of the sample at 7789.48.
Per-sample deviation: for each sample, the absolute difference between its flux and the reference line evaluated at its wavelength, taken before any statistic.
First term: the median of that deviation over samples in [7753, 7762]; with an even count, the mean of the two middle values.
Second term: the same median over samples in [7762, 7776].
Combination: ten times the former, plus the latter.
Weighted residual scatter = 1.86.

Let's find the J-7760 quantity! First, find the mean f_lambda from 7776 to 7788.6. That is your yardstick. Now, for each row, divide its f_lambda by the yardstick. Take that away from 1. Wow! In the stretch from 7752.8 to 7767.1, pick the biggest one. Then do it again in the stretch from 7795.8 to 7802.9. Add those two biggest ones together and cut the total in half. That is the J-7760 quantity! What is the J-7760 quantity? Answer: -0.011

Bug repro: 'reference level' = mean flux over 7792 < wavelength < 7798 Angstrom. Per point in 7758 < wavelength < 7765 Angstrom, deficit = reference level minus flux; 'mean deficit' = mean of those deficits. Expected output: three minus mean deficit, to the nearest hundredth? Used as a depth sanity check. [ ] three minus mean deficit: 3.43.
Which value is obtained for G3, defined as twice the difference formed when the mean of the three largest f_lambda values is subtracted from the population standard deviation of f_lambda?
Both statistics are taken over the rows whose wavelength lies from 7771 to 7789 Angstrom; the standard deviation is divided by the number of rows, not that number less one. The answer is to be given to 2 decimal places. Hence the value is -4.22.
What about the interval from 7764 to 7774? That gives -4.61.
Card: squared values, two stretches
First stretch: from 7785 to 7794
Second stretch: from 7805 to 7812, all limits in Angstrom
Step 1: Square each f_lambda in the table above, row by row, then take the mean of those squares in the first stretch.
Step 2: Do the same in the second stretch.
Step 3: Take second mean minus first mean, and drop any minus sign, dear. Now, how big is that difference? 0.32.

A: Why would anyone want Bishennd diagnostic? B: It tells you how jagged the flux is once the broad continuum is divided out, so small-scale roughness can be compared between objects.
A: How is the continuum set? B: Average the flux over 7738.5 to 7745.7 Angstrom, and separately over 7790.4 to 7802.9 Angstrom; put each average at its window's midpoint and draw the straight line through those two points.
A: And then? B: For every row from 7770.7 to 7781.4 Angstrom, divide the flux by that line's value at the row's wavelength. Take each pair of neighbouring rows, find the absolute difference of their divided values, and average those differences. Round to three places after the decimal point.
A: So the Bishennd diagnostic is 0.018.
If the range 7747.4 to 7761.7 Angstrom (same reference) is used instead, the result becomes 0.011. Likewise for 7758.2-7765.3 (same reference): 0.022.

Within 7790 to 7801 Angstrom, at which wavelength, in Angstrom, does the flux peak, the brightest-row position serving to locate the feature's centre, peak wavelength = 7800.25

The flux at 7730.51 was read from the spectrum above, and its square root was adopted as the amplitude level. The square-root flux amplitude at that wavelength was 1.52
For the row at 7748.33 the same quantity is 1.49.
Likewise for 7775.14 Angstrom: 1.48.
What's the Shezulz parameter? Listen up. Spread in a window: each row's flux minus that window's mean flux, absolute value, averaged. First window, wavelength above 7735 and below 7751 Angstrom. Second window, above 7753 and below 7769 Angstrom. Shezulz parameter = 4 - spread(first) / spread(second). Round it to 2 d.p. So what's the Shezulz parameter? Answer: 3.44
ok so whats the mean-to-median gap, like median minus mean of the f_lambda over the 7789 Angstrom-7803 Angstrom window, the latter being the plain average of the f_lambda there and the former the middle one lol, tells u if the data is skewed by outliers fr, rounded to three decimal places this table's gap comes -0.004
